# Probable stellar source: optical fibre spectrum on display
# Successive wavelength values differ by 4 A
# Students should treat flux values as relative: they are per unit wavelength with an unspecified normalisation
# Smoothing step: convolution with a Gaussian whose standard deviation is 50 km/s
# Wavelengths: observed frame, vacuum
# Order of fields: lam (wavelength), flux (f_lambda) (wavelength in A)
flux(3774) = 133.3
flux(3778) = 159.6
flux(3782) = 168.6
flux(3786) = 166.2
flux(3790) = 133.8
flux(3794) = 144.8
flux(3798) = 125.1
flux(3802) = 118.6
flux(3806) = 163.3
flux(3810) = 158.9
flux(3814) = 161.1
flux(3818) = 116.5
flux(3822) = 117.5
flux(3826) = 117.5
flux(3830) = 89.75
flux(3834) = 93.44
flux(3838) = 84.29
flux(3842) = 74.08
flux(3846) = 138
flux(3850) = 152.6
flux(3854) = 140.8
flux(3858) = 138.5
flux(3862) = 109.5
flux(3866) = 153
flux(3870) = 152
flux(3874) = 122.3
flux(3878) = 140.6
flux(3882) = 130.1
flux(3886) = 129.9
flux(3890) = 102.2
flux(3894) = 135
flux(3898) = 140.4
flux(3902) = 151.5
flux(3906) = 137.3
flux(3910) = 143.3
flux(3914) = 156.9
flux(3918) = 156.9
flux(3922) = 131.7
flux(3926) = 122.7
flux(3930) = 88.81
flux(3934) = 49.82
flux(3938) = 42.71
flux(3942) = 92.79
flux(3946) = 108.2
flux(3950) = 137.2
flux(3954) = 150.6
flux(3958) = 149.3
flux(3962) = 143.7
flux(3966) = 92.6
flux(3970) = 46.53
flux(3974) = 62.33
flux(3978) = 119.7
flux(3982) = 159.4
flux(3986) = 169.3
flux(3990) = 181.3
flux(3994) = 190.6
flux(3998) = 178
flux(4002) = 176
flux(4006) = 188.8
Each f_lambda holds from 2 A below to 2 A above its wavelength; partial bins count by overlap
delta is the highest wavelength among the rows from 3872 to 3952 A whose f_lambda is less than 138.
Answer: 3950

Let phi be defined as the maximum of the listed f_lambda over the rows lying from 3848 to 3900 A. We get 153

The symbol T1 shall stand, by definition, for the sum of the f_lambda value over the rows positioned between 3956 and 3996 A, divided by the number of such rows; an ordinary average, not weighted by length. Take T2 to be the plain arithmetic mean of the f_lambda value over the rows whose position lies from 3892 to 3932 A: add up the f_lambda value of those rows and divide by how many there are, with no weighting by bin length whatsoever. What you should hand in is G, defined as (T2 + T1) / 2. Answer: 134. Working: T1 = 131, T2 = 136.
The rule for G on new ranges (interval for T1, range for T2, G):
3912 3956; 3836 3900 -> 120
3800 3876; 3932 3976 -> 112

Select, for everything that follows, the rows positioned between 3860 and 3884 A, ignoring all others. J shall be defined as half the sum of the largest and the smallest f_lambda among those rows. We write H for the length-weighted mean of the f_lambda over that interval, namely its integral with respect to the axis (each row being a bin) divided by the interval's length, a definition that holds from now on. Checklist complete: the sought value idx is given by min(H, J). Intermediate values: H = 135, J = 131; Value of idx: 131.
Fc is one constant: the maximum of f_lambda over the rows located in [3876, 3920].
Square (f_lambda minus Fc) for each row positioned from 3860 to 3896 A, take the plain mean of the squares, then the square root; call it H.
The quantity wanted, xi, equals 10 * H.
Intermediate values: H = 31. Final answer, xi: 310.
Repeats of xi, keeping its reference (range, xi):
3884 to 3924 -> 239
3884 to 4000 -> 499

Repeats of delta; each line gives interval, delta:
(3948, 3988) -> 3978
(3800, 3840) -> 3838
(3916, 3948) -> 3946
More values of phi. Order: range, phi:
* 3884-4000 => 190.6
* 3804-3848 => 163.3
